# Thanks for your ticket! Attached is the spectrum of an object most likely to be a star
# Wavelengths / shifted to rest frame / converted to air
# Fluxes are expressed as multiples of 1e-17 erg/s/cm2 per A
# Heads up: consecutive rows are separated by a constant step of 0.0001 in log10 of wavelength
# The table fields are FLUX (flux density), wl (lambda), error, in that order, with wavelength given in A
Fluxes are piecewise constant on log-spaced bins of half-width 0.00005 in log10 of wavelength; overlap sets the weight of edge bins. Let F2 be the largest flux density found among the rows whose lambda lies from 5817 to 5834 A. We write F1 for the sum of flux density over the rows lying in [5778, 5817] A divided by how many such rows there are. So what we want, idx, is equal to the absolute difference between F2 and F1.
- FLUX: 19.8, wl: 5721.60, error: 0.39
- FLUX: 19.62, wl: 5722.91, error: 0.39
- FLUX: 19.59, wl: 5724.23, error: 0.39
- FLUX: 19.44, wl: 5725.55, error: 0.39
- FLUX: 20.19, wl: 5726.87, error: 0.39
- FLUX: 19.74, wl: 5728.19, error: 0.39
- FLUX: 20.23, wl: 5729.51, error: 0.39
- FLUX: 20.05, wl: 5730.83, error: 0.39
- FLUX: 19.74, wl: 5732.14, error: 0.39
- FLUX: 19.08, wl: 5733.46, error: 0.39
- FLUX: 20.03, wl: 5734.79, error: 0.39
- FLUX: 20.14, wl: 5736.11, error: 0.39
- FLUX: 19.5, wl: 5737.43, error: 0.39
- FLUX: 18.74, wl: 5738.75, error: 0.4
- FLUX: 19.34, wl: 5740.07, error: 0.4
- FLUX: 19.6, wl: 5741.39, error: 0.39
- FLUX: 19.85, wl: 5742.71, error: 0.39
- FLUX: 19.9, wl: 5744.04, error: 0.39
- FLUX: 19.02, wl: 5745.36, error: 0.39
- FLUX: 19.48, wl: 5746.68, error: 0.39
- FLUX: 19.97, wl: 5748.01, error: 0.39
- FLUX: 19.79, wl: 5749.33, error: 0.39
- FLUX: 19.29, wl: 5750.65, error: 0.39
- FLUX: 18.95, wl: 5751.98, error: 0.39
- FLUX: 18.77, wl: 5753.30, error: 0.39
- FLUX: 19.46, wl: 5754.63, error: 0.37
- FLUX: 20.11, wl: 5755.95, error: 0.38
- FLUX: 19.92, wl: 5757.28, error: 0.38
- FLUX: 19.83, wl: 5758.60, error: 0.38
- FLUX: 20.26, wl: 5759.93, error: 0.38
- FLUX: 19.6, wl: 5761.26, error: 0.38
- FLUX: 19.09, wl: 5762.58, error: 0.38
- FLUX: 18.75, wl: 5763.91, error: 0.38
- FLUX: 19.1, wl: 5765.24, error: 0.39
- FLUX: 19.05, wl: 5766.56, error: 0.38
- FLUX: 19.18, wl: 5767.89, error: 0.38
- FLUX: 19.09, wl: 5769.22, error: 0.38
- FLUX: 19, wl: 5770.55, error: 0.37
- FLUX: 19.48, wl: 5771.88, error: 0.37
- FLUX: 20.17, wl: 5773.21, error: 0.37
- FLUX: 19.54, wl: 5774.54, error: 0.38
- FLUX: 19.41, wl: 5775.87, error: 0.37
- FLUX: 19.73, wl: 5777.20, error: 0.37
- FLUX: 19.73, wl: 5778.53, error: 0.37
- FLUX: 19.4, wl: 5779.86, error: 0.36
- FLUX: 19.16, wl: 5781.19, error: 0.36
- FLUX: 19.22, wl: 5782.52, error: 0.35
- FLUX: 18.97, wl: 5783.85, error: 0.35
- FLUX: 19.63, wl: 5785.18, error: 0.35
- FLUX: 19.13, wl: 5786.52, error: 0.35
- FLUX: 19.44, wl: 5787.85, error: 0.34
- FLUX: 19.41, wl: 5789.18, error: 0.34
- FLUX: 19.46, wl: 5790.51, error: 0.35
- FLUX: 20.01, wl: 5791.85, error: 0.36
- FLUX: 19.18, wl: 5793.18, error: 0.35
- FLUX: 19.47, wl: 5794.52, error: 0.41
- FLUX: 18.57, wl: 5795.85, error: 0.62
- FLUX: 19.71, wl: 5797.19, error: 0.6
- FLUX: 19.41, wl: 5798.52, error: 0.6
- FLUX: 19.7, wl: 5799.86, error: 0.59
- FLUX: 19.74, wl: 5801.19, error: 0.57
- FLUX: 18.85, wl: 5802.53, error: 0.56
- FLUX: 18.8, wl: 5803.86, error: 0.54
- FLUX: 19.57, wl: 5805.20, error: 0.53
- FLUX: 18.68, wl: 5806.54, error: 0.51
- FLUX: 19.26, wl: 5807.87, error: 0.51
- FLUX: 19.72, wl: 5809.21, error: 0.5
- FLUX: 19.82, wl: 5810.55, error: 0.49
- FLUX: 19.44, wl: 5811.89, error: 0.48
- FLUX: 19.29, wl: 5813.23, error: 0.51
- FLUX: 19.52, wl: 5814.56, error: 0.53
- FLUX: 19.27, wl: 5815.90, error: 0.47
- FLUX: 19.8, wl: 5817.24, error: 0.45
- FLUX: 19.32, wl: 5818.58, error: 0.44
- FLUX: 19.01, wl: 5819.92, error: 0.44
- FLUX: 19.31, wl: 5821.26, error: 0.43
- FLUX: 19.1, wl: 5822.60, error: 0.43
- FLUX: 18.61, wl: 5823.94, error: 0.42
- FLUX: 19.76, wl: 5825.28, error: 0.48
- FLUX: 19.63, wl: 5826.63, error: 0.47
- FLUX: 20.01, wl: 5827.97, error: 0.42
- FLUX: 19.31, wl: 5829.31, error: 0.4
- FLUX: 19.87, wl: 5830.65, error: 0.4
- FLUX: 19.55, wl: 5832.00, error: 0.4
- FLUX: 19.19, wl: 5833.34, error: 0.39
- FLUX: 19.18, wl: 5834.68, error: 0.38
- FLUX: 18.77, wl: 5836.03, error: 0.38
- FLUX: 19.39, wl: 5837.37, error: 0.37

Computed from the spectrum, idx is 0.65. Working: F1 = 19.4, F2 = 20.01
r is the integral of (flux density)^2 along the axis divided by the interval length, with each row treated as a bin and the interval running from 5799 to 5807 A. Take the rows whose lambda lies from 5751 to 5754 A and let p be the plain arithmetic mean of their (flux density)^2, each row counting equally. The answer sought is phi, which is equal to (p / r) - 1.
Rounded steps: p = 356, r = 370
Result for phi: -0.04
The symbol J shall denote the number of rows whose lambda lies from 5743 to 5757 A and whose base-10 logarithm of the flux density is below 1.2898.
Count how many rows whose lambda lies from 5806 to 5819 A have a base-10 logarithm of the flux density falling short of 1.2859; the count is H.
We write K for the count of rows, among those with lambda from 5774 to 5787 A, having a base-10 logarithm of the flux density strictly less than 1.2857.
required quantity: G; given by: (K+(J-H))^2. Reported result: 36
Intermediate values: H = 4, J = 6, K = 4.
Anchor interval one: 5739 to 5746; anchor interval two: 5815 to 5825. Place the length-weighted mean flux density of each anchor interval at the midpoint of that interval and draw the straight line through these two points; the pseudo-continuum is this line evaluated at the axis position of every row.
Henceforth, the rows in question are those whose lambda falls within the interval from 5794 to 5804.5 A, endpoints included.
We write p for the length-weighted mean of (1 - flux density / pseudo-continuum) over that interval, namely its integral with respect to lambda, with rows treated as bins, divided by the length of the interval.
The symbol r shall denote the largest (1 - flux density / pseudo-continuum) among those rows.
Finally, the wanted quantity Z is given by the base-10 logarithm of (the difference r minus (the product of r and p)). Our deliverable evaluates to -1.4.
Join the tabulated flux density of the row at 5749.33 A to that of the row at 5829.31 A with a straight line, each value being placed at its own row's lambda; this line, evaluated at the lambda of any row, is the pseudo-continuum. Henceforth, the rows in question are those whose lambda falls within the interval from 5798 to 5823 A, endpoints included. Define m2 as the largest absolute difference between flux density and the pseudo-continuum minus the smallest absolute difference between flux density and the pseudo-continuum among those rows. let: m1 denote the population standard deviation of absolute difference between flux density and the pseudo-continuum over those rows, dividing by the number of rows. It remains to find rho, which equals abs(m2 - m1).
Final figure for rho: 0.53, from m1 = 0.213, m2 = 0.74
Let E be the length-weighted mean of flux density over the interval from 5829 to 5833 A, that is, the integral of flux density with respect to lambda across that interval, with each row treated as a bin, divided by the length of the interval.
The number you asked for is 19.6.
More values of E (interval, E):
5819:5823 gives 19.2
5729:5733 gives 20.0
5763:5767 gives 19.0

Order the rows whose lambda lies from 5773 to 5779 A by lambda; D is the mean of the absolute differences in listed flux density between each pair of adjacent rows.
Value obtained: 0.27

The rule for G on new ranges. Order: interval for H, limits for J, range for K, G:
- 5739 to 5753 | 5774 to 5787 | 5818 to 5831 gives 36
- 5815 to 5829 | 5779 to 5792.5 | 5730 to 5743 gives 25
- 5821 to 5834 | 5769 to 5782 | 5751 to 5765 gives 25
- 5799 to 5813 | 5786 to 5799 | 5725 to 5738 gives 25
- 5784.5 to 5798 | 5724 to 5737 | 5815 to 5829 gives 9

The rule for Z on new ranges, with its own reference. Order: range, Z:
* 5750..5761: -1.4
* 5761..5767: -1.5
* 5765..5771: -1.7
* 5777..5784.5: -1.7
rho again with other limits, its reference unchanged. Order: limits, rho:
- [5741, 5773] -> 0.71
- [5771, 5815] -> 0.69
